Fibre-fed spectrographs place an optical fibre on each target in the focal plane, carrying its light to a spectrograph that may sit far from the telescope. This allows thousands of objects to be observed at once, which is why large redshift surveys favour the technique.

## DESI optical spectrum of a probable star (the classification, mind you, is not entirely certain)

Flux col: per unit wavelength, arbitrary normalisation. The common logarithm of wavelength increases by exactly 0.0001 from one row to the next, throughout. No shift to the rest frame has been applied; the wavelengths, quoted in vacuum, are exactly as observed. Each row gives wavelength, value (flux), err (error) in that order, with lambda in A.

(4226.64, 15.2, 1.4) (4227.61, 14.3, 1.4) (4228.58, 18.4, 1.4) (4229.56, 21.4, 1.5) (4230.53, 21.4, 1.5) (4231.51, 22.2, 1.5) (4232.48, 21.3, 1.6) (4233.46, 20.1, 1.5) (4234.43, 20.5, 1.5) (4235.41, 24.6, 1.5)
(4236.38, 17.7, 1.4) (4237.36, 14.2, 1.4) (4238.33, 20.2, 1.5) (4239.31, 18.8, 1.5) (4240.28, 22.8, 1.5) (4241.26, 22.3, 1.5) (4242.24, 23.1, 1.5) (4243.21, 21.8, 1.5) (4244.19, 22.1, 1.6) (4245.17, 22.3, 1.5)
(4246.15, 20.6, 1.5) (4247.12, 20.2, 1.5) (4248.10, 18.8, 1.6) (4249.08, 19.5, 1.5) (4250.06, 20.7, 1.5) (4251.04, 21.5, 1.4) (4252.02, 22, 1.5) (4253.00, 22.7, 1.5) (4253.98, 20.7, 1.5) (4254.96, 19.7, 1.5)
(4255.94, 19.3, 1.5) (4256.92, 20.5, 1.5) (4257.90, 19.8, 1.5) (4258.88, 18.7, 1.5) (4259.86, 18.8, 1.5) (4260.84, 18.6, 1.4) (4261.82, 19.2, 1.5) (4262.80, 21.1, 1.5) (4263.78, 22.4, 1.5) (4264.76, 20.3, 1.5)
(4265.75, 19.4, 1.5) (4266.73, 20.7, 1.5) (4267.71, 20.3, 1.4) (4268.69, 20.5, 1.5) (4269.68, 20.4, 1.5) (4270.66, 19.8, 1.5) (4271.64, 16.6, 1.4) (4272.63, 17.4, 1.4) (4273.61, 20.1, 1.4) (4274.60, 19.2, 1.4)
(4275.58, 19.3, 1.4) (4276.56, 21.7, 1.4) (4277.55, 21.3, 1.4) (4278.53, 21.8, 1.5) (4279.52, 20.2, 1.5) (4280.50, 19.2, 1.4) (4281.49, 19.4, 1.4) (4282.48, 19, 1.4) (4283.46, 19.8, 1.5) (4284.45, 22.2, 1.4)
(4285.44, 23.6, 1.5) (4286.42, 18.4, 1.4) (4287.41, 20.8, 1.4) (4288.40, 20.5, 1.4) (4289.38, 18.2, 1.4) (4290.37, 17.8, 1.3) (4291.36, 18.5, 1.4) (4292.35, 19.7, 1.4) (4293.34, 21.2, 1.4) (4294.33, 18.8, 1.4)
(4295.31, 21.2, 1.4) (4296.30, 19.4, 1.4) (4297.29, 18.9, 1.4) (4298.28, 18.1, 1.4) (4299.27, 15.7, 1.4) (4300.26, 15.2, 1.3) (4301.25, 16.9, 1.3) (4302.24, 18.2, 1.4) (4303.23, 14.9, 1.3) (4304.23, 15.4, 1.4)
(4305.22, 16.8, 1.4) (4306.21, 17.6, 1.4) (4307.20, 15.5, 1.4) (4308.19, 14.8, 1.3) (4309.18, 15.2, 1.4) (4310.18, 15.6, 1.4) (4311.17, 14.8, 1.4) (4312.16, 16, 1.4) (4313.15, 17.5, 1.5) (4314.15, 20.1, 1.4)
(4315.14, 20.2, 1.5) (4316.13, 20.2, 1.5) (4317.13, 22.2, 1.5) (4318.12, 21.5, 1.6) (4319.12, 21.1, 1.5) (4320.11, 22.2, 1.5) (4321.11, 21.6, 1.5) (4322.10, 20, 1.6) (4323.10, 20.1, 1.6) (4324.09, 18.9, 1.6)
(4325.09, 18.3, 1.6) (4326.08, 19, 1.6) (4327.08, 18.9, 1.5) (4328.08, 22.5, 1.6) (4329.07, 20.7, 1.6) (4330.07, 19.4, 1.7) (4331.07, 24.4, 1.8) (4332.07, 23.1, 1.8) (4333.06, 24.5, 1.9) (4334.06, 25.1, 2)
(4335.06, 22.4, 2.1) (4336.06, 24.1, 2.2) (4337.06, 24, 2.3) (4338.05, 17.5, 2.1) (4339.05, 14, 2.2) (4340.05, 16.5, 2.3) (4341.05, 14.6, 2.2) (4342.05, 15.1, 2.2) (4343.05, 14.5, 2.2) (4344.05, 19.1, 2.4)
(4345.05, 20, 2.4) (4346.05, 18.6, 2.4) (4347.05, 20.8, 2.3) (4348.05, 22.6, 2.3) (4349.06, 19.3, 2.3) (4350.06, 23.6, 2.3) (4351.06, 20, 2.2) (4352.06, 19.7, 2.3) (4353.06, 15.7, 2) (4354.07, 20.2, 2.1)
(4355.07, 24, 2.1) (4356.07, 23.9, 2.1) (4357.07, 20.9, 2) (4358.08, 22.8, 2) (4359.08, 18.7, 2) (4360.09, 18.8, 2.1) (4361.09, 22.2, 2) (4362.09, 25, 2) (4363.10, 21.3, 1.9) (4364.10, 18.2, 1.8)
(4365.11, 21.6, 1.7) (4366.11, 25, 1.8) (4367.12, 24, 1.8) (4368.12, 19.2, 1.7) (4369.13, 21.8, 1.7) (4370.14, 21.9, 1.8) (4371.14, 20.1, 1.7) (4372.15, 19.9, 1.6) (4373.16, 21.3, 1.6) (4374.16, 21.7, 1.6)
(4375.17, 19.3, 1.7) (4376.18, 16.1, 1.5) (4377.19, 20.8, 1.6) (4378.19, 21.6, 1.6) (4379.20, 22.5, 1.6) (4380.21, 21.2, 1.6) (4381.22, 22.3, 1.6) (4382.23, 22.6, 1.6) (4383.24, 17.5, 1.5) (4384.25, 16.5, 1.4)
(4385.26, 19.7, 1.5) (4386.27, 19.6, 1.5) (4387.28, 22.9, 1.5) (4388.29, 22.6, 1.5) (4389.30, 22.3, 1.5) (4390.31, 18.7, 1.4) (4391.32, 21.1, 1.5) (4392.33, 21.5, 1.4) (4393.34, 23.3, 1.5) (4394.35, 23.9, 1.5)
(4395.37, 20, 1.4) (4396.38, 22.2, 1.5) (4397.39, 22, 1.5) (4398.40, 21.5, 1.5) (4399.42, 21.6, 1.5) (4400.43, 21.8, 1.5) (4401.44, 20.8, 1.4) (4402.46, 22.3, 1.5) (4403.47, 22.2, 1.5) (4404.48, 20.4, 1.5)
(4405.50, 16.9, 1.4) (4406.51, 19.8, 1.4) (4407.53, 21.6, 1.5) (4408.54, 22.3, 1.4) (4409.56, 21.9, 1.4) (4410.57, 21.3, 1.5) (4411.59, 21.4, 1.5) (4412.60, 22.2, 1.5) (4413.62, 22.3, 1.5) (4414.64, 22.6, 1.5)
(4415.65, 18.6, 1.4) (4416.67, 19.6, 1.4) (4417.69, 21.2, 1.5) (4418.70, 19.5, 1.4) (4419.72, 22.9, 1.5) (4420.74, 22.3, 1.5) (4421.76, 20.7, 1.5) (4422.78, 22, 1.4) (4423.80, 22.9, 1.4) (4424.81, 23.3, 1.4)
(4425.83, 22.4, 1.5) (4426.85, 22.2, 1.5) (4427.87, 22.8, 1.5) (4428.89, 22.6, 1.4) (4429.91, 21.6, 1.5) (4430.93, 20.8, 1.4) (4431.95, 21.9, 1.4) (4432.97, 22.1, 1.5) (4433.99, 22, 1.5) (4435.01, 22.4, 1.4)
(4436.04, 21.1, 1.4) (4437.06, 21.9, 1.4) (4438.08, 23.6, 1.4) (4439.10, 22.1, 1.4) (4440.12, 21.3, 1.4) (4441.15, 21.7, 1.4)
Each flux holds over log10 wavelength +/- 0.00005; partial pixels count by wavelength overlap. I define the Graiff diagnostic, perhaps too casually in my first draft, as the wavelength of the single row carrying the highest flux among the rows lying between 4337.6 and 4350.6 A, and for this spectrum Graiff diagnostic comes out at 4350.06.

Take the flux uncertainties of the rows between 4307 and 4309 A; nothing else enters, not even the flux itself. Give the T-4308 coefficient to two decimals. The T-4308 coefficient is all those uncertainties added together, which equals 2.70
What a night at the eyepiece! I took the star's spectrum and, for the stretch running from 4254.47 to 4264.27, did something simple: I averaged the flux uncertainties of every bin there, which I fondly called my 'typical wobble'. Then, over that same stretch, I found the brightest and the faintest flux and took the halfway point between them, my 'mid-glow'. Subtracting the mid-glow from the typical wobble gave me -19.0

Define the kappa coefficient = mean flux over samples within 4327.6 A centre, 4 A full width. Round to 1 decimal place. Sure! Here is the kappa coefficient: 20.3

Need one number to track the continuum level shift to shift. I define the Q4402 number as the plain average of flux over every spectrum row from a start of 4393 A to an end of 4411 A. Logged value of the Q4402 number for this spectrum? 21.4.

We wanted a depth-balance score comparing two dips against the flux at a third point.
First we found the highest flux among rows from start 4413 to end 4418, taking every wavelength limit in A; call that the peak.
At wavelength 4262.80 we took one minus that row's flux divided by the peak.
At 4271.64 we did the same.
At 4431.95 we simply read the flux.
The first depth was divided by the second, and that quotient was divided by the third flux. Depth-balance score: 0.01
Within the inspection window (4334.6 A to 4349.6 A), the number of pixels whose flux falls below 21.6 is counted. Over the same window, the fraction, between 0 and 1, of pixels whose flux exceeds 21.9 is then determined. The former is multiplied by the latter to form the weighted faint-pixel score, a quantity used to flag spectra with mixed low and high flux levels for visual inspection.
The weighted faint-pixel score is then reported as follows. 2.9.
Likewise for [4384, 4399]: 3.7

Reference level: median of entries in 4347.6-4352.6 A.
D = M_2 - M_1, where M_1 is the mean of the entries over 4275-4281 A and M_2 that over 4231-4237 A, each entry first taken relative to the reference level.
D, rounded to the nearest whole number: 0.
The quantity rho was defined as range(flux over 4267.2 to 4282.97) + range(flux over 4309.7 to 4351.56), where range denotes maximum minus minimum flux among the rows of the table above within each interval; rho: 16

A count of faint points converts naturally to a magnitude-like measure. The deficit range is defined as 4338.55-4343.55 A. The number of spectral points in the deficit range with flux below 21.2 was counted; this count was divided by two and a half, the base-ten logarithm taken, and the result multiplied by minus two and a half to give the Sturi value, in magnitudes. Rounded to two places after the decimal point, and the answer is -0.75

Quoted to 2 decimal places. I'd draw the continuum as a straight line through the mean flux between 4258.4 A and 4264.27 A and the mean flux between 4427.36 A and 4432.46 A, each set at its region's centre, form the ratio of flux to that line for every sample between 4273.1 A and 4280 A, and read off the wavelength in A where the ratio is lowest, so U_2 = 4274.60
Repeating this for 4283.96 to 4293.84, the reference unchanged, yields 4290.37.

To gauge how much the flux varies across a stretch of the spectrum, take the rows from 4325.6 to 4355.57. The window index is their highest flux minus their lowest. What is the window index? 11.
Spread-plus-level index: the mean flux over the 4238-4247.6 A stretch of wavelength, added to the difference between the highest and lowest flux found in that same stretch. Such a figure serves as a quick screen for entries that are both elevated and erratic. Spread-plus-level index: 25.7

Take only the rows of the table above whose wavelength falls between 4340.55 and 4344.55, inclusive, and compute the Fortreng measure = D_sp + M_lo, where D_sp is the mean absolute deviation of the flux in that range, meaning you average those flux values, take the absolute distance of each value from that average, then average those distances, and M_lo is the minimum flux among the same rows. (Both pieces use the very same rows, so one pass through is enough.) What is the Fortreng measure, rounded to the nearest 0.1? 16.1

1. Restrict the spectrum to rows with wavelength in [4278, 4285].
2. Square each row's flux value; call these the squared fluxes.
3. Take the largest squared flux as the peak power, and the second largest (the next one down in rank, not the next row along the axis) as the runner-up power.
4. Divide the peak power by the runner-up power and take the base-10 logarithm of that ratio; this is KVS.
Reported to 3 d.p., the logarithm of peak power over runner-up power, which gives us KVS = 0.016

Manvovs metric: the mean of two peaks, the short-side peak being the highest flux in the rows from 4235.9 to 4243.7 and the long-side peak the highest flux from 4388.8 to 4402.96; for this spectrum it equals 23.50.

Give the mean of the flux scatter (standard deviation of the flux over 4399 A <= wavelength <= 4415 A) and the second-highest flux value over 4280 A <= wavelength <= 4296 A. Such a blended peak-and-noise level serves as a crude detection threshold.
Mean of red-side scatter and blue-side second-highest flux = 11.8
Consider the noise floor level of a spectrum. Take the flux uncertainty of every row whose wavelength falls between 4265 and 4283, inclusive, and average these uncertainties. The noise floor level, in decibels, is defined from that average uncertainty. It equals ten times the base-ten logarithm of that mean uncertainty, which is 1.58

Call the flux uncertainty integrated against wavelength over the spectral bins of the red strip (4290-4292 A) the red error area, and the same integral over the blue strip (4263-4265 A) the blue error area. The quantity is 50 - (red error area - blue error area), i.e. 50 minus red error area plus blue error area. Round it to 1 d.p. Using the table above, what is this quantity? 50.3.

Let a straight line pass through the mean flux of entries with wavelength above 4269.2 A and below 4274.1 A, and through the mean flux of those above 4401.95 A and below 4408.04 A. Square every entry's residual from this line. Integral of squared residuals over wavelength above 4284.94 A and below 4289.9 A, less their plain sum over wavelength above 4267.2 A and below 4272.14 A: 13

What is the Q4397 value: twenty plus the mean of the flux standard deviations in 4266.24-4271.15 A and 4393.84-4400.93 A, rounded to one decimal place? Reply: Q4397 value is 20.7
